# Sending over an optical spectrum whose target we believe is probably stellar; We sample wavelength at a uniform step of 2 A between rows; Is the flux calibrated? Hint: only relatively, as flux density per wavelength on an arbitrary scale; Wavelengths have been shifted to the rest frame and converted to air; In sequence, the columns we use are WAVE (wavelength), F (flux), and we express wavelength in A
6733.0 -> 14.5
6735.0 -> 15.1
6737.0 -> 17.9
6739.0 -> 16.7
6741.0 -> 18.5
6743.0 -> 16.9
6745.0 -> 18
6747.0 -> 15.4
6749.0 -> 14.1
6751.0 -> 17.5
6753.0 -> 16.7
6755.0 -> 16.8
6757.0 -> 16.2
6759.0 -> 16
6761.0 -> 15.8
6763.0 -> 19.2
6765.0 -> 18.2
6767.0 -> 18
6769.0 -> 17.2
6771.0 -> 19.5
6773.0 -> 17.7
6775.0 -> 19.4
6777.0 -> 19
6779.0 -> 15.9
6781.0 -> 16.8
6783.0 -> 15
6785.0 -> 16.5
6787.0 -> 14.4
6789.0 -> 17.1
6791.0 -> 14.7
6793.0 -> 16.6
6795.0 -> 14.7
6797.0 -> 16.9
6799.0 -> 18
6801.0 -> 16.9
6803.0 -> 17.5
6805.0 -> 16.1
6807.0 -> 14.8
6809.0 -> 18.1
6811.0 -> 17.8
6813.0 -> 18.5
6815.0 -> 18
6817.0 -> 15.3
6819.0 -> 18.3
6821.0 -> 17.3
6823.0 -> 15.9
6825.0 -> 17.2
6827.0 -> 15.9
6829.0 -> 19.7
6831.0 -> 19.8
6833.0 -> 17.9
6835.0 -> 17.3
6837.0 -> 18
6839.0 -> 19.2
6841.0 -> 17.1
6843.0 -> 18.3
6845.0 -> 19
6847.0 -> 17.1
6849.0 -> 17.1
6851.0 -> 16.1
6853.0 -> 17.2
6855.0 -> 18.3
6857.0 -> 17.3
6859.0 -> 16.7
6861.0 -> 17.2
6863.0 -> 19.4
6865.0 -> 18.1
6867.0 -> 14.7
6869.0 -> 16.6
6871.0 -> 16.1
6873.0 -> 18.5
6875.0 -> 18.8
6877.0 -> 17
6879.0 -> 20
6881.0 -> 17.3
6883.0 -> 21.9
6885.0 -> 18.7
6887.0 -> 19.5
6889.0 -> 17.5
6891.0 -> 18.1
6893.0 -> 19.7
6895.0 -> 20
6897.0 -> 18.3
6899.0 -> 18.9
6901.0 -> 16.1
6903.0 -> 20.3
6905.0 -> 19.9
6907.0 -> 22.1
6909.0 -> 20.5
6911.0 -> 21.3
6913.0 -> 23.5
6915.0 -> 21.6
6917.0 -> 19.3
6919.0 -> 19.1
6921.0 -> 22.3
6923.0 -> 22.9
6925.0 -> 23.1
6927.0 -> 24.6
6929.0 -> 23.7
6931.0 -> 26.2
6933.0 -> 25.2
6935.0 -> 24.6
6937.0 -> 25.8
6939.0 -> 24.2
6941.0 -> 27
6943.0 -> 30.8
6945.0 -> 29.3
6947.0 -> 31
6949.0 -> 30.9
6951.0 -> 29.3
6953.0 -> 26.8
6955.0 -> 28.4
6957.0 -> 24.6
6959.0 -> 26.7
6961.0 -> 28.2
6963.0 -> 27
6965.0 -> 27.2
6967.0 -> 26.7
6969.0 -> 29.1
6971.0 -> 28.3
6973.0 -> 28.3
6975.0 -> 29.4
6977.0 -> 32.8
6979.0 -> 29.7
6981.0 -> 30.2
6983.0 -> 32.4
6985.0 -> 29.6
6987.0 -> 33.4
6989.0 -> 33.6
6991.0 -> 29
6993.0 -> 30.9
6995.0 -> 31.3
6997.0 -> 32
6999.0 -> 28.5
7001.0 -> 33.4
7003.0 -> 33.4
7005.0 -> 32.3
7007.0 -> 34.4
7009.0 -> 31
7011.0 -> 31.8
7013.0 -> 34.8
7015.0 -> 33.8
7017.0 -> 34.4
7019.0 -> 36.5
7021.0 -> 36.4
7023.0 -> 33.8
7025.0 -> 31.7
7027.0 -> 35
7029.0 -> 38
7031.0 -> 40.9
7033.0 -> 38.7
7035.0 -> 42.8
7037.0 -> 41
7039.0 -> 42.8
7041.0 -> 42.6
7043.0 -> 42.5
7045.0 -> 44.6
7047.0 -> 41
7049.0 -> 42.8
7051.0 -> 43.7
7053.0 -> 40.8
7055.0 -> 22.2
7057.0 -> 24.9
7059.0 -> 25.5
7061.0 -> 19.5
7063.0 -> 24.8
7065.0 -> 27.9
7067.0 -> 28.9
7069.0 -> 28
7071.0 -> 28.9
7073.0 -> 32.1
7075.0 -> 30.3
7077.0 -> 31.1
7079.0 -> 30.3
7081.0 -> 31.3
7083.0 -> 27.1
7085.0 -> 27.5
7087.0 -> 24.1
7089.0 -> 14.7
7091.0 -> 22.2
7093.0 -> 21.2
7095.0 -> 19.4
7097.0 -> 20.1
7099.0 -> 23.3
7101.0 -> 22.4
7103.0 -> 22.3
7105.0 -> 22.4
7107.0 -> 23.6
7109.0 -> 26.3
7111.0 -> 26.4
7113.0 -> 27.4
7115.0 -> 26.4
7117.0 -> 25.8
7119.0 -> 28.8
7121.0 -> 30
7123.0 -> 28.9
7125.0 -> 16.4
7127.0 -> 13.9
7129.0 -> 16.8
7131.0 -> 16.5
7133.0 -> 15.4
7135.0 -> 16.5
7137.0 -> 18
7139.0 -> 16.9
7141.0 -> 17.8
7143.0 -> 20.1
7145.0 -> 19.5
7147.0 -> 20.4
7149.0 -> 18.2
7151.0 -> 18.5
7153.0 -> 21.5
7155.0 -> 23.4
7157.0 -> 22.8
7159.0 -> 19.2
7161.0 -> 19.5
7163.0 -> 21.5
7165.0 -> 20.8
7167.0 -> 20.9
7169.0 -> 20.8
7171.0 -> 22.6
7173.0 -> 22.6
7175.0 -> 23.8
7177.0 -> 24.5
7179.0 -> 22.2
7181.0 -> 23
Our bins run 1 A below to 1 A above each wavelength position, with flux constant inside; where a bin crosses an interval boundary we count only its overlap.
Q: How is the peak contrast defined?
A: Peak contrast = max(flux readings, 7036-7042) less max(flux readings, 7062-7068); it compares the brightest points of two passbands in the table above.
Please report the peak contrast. 14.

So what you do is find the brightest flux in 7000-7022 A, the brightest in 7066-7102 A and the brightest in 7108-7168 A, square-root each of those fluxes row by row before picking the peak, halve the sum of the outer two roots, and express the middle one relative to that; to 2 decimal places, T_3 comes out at 0.98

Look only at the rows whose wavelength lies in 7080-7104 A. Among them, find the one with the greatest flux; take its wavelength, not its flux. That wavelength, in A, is 7081.0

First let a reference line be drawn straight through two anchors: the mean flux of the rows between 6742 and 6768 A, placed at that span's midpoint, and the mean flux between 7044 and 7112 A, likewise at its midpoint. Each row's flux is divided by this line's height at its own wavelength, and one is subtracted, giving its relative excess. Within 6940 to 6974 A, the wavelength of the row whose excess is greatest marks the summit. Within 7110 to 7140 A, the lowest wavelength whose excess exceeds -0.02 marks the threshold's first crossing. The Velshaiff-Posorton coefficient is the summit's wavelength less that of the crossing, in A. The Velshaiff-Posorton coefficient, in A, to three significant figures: -172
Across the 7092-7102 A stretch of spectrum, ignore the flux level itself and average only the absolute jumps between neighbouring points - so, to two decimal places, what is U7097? 1.65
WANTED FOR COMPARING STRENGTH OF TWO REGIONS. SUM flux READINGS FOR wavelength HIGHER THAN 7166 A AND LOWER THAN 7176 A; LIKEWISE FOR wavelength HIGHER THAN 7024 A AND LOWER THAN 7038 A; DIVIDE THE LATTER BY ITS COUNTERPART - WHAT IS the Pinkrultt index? 2.4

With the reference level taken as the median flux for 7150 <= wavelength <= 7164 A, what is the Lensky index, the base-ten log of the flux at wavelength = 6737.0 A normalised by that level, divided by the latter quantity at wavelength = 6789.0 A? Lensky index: 1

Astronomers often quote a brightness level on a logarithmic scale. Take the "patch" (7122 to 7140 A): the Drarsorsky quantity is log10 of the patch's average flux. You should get 1.25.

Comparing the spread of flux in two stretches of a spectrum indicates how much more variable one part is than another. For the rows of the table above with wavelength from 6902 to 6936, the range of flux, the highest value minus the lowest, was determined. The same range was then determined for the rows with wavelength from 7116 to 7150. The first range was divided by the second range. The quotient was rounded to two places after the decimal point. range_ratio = 0.44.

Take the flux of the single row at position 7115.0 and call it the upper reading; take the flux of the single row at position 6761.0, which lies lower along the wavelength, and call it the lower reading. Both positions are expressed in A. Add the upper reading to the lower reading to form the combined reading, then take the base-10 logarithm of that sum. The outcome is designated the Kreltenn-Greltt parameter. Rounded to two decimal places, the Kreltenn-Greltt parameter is 1.63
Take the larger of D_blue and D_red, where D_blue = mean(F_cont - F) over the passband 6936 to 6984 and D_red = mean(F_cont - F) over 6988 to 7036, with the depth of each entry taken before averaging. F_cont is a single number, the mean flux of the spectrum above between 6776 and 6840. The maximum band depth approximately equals -11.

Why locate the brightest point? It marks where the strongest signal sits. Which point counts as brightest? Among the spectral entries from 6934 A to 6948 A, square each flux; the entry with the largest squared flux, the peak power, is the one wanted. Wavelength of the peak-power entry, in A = 6947.0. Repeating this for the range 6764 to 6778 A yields 6771.0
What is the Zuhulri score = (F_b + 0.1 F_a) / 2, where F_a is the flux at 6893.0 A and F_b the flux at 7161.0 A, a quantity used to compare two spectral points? 10.7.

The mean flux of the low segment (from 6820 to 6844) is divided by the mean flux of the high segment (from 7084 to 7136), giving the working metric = 0.80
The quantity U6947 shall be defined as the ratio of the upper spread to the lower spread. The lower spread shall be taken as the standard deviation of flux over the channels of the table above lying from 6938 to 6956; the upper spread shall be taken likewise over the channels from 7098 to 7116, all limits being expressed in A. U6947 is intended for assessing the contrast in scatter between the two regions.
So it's 0.9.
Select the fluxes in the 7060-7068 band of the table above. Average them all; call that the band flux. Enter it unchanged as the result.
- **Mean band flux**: 25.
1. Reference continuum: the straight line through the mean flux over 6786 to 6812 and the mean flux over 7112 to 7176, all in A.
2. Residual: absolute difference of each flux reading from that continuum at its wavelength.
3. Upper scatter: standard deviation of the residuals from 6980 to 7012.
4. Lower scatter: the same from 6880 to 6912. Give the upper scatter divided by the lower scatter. 1.31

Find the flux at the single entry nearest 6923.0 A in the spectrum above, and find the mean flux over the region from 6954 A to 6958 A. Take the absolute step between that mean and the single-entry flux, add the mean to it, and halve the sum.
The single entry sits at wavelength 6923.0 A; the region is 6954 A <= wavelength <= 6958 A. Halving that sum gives 15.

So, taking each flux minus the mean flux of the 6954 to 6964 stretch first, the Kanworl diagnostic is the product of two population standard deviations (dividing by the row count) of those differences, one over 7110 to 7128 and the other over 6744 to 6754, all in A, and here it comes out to 7.7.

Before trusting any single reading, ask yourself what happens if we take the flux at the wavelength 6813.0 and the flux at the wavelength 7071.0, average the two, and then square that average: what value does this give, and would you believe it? 562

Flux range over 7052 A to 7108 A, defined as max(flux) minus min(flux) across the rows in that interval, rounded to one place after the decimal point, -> 26.1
